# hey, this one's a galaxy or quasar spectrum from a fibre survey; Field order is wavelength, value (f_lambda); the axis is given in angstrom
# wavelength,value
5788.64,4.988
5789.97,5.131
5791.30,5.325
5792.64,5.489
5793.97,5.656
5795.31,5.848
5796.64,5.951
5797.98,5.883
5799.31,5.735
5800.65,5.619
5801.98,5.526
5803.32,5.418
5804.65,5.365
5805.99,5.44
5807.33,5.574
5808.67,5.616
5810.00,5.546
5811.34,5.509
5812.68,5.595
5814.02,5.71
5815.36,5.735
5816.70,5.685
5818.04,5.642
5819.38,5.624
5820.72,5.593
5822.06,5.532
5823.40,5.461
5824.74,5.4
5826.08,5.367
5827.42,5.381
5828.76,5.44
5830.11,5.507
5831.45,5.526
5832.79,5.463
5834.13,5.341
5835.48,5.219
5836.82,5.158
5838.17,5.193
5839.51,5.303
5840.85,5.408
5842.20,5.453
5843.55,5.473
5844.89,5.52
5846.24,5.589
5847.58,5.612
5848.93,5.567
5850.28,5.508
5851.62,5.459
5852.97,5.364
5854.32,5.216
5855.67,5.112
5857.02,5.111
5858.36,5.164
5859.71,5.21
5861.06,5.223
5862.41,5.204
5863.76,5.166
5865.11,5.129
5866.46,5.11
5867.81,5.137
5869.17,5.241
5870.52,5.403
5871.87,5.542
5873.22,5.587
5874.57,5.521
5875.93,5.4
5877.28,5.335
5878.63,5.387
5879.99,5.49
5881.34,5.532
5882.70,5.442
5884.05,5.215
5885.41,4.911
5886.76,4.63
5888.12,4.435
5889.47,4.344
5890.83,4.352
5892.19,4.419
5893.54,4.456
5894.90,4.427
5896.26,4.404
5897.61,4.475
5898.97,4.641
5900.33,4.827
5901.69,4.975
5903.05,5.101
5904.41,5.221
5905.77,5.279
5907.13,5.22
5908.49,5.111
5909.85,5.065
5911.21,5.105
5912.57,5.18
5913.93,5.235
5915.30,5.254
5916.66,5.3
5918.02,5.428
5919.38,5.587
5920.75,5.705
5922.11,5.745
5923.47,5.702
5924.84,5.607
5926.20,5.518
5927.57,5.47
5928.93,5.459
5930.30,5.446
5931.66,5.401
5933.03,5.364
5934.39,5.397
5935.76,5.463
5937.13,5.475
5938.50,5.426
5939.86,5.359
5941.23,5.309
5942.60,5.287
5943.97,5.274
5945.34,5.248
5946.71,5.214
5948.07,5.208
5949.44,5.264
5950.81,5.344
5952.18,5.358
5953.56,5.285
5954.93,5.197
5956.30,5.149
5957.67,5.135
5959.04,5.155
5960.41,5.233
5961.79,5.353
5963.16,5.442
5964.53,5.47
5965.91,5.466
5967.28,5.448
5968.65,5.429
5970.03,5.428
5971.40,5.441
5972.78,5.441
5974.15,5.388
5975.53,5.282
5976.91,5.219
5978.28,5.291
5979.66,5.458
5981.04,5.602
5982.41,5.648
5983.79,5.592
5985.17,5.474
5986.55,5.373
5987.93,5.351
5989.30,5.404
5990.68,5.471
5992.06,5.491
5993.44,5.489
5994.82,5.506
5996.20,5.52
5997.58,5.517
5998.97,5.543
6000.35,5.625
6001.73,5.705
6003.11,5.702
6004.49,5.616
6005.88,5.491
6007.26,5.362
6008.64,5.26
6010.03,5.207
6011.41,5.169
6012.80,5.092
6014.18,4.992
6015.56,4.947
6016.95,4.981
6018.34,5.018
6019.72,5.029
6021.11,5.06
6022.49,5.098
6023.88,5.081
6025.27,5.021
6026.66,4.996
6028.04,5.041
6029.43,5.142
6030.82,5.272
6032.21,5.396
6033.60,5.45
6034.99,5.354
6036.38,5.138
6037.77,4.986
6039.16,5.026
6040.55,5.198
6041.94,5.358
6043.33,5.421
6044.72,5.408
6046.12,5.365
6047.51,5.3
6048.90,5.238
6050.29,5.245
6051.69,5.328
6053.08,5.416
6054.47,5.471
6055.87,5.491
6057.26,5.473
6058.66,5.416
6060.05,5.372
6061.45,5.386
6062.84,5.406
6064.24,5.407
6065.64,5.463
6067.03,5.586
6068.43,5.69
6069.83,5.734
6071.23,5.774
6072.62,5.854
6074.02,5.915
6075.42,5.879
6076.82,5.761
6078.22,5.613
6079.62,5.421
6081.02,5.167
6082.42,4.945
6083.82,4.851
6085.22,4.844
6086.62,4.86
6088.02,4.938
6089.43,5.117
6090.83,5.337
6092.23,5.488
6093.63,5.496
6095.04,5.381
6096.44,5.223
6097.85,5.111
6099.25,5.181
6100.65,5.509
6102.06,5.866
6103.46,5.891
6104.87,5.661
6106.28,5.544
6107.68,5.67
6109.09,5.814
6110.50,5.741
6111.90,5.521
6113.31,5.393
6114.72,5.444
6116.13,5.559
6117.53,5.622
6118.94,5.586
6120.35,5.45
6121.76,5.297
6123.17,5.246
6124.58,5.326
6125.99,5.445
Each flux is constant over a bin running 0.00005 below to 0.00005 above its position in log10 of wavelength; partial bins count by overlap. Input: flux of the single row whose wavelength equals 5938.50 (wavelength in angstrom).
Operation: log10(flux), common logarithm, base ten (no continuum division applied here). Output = 0.734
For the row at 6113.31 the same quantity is 0.732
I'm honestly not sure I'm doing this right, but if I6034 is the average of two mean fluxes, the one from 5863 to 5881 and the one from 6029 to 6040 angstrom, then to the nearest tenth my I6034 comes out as 5.3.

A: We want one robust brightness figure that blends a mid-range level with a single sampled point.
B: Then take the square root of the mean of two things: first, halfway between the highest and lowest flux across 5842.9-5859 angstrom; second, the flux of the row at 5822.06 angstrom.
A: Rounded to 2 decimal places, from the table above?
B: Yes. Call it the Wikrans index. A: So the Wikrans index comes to 2.33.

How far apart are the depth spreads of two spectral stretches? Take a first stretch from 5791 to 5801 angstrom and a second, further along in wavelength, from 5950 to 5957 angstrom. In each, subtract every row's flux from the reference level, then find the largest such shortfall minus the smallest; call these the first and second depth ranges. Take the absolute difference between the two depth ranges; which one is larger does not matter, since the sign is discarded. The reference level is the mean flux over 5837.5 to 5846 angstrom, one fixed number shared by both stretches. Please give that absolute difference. 0.42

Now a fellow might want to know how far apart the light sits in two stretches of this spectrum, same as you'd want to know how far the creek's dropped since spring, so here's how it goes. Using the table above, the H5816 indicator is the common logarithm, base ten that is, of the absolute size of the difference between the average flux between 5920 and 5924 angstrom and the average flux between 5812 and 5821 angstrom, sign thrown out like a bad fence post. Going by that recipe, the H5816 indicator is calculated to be -1.20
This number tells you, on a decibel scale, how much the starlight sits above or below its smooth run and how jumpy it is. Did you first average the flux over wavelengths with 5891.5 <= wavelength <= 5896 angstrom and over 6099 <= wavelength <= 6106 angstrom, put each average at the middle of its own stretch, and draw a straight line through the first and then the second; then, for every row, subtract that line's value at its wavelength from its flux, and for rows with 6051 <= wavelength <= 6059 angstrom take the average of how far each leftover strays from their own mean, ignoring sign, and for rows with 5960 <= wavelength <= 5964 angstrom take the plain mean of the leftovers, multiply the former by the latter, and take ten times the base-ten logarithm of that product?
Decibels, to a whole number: -17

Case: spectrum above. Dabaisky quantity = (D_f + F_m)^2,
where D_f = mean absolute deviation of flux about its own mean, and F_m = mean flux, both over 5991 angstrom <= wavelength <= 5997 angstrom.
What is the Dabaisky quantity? 30.4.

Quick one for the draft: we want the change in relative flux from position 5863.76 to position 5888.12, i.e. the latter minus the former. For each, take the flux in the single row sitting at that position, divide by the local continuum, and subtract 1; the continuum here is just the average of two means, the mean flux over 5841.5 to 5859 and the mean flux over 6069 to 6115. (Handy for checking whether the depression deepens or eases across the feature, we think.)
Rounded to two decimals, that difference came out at -0.13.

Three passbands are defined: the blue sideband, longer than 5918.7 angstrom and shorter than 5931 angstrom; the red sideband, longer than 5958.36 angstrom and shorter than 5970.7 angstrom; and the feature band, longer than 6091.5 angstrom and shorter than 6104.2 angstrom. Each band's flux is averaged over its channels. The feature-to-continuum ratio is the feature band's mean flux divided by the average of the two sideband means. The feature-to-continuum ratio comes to 1.00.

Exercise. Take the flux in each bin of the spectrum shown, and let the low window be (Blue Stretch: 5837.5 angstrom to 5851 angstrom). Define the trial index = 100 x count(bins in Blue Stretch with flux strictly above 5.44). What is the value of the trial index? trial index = 700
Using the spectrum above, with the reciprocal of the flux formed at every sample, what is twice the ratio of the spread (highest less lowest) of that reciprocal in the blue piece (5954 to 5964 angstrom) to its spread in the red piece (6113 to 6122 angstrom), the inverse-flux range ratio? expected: 2.0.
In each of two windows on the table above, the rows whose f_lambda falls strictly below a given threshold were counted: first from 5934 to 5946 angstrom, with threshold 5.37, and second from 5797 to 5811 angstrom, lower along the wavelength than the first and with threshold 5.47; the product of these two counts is 15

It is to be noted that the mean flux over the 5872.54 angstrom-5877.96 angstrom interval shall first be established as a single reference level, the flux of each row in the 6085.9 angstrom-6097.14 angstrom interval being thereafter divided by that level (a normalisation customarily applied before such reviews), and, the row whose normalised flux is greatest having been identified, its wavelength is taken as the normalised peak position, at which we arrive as 6093.63 angstrom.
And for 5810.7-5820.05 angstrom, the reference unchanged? 5815.36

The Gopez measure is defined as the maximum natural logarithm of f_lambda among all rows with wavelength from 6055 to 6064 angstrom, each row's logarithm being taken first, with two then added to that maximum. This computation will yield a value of 3.70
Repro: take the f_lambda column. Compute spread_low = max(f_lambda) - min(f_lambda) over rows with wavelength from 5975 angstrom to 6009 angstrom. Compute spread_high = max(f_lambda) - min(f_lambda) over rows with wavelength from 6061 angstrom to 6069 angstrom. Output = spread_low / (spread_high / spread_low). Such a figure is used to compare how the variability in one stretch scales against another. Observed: 0.8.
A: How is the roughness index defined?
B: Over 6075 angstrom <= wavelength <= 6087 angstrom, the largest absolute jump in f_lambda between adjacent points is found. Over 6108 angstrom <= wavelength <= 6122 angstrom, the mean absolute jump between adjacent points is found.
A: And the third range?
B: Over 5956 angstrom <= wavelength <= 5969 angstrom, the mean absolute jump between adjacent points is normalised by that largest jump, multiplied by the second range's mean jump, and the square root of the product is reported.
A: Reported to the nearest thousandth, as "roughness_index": 0.136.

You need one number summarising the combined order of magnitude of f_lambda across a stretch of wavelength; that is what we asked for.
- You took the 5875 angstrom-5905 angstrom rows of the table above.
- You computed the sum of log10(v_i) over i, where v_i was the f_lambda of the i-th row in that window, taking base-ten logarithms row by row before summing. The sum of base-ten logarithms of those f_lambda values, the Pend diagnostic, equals 15.1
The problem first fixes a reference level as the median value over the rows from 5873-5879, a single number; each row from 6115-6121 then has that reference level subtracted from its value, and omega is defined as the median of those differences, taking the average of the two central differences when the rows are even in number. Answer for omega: 0.17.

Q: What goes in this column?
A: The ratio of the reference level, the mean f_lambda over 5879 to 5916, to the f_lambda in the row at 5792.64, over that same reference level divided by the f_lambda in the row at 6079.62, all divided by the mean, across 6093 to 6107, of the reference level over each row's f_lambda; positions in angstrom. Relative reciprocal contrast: 1.10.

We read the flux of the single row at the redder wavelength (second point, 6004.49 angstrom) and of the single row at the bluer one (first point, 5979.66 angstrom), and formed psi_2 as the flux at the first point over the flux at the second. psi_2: 0.97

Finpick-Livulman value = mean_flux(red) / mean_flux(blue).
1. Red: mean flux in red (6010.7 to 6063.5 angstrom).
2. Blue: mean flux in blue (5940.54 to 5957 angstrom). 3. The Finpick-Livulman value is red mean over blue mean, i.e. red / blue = 0.99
